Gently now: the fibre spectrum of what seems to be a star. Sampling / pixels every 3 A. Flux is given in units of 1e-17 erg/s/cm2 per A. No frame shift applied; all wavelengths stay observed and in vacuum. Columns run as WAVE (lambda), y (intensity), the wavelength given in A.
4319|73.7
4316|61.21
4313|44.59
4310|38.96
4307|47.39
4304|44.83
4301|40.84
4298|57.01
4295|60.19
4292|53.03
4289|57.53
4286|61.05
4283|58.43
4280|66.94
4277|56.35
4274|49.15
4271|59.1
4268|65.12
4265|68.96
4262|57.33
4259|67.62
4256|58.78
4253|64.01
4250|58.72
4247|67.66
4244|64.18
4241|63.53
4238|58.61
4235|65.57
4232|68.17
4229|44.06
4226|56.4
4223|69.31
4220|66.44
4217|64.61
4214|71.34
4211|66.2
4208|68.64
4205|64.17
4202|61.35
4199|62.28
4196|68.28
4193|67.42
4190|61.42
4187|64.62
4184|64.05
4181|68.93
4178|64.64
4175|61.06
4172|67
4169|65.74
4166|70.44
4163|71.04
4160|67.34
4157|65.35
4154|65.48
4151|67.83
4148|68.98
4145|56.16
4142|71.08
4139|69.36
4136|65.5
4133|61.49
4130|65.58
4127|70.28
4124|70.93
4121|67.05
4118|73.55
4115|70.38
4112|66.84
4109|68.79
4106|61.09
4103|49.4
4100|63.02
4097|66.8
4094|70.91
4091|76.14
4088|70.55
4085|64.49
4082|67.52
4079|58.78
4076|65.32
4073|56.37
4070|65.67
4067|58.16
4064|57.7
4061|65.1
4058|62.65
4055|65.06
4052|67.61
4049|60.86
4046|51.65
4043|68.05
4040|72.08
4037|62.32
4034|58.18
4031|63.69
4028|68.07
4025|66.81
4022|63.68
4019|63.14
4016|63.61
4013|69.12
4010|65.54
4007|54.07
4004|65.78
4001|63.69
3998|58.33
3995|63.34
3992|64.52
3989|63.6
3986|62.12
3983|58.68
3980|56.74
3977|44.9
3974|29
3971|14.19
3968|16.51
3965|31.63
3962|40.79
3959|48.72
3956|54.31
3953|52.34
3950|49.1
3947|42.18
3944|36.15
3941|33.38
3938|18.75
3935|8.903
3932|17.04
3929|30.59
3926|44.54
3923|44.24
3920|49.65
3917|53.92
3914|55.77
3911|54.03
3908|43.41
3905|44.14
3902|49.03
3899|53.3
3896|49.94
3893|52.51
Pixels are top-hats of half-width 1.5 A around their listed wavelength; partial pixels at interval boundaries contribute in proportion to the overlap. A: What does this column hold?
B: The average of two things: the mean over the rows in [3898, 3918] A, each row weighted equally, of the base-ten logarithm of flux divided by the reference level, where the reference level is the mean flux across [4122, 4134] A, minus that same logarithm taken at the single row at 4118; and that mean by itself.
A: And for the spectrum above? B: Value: -0.15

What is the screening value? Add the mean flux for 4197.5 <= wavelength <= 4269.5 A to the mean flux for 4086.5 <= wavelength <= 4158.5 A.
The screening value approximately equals 130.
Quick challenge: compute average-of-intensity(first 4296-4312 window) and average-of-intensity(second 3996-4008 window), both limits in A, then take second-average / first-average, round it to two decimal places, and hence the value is 1.32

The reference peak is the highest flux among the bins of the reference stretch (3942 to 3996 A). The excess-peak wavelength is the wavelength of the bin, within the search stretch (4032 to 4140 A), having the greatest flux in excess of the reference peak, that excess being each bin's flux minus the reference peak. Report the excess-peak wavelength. 4091 A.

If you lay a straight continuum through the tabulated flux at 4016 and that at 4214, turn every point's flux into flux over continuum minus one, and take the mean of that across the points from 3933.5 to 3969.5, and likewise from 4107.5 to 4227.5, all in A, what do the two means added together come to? -0.45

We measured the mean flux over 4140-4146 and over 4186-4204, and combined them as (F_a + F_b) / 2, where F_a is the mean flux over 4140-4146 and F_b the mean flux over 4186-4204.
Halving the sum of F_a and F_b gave 64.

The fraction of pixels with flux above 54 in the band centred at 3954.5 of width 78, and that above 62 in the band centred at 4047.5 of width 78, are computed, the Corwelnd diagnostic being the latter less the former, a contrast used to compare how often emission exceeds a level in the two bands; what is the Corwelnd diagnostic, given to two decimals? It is 0.50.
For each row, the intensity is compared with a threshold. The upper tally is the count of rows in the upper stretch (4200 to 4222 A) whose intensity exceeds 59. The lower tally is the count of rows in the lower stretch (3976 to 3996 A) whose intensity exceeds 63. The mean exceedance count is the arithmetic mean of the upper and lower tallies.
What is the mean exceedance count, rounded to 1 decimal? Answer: 5.0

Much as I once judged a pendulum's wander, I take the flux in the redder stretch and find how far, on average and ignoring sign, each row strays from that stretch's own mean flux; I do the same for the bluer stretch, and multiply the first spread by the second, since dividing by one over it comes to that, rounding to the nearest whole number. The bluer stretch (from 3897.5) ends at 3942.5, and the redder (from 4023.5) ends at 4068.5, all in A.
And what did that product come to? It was 50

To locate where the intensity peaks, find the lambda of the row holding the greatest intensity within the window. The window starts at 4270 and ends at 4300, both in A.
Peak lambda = 4280 A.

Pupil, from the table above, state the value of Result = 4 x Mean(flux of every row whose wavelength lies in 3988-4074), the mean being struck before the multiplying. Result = 252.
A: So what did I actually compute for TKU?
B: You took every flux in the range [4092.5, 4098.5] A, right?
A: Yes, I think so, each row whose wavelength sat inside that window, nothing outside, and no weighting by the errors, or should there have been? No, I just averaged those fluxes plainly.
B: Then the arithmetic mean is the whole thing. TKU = 68.9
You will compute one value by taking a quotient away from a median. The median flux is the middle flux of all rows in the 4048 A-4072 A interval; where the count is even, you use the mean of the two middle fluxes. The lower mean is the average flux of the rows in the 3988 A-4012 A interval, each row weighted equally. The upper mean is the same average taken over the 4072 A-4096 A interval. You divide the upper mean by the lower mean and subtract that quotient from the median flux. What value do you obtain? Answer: 62.8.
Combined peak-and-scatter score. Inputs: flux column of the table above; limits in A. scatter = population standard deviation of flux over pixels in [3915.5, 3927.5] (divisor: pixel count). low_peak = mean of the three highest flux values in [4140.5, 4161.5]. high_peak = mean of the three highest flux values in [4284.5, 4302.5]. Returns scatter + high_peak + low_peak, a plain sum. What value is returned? 133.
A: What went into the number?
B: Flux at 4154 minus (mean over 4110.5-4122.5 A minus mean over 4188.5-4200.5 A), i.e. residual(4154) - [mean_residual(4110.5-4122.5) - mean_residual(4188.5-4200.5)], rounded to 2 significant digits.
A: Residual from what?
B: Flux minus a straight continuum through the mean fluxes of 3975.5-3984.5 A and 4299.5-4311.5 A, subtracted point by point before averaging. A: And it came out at 16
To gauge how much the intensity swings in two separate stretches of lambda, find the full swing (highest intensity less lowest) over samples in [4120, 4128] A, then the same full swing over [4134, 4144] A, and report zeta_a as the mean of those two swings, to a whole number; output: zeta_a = 5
